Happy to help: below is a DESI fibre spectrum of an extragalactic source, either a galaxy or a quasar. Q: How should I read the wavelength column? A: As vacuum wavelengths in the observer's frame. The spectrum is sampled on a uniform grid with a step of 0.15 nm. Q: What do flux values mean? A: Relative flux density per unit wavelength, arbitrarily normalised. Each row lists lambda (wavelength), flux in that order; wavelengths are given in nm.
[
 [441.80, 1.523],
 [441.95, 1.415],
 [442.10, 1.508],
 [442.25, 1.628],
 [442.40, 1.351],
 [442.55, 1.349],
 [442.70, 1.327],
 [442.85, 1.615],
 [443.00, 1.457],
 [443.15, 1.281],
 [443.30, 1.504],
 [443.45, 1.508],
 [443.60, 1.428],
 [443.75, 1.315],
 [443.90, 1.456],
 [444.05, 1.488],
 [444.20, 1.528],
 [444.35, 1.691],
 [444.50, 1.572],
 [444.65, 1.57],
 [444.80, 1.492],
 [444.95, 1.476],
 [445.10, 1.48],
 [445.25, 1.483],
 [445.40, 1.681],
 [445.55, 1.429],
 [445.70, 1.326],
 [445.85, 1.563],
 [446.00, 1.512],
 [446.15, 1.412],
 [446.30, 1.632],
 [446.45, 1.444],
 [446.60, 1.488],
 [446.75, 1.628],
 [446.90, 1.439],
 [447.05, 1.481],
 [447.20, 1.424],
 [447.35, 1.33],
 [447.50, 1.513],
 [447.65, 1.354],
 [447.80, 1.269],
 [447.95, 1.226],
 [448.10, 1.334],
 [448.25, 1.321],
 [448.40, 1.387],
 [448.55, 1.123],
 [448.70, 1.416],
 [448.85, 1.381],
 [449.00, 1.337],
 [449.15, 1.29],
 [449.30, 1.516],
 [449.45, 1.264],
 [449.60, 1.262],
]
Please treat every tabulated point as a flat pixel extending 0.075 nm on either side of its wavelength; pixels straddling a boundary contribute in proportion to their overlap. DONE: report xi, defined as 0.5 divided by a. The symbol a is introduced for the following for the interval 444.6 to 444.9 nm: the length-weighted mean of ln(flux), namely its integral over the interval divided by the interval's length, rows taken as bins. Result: 1.2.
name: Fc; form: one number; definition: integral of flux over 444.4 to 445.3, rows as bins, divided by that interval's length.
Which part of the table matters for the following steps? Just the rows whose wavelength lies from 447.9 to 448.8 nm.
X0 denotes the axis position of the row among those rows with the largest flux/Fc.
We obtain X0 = 448.70 nm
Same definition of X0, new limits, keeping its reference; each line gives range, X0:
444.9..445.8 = 445.40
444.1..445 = 444.35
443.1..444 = 443.45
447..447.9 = 447.50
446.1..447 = 446.30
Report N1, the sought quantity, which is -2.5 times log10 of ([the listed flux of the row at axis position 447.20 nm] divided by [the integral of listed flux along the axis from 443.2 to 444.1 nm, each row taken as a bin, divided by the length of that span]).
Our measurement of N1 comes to 0.02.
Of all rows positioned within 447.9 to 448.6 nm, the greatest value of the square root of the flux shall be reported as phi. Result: 1.18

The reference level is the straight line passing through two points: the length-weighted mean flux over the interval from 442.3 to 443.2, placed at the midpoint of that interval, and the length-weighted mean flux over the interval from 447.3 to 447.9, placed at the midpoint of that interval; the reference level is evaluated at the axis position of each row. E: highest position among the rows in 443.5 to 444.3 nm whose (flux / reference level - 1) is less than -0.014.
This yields 443.75 nm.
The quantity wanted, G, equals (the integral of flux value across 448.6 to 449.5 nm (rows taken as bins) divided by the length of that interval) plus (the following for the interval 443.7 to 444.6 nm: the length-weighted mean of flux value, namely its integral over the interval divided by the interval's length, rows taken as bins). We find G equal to 2.88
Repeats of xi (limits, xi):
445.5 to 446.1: 1.3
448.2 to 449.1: 1.8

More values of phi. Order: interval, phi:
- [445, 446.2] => 1.30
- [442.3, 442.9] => 1.27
